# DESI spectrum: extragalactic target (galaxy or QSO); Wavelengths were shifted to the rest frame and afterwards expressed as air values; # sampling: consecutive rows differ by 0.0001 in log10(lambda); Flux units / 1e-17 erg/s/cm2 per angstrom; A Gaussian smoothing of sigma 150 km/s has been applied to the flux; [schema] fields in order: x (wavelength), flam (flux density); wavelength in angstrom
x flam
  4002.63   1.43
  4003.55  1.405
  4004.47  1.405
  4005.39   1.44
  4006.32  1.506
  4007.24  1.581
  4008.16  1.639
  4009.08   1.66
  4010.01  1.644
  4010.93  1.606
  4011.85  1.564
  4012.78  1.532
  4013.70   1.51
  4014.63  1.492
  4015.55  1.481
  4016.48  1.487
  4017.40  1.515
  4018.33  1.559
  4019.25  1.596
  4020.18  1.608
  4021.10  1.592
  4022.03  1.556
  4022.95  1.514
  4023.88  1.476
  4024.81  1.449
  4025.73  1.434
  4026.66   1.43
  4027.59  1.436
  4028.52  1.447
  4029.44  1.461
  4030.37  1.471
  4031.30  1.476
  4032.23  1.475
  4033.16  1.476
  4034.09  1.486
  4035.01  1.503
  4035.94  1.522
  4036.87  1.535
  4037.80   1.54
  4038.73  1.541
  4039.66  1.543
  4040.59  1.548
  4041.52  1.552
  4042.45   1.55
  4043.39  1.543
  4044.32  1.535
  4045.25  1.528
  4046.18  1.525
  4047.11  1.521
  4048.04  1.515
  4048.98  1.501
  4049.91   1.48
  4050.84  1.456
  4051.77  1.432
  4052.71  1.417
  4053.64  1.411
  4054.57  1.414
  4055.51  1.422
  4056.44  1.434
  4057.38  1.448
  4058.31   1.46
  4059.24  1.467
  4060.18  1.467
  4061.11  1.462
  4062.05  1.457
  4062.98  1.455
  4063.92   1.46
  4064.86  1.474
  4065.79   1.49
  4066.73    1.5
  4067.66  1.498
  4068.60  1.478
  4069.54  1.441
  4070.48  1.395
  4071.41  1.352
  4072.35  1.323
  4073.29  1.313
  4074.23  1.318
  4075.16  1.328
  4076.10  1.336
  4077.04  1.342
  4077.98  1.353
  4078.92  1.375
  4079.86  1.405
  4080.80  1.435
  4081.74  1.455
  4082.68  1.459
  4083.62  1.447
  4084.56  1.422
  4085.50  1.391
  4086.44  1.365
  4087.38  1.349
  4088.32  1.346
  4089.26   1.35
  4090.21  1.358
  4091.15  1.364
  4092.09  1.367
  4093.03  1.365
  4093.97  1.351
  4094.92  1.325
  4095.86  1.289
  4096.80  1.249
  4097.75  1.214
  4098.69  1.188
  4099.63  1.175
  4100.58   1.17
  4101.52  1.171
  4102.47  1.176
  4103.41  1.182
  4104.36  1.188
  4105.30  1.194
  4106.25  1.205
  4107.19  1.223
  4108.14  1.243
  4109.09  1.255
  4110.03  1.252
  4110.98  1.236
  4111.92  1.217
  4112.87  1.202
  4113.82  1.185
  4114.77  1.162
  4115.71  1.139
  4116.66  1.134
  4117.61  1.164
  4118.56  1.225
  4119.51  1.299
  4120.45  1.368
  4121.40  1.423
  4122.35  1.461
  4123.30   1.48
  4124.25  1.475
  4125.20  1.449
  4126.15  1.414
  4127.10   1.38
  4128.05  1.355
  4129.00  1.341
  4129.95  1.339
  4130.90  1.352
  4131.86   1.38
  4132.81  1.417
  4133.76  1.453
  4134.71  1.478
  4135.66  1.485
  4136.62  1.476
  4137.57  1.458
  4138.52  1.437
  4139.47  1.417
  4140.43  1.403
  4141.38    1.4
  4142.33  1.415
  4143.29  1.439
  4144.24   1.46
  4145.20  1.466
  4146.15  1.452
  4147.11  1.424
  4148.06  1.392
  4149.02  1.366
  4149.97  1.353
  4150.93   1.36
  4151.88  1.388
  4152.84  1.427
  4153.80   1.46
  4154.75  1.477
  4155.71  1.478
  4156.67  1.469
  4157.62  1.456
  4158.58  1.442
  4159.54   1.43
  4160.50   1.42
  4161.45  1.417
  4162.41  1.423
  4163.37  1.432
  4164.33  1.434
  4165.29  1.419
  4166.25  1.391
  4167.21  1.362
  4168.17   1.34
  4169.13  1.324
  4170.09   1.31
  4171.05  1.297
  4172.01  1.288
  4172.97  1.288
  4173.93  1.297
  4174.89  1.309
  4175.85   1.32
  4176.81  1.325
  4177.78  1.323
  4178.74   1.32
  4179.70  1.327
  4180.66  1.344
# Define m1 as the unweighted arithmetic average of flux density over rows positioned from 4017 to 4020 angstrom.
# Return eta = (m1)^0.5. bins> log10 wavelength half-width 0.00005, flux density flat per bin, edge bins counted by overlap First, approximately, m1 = 1.56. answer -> 1.25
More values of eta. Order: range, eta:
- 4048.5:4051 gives 1.22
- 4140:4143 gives 1.19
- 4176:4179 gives 1.15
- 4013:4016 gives 1.22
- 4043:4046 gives 1.24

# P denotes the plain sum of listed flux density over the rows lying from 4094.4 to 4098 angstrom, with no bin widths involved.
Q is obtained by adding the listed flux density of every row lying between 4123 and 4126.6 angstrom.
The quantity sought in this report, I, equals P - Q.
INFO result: -0.7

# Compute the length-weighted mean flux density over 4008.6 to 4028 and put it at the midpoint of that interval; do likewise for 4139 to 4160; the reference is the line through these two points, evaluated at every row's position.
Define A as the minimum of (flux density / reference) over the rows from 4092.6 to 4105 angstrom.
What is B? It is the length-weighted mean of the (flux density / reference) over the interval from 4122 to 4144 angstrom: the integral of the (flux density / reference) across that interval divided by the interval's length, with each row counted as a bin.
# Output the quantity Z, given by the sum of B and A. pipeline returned 1.79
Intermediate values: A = 0.799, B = 0.99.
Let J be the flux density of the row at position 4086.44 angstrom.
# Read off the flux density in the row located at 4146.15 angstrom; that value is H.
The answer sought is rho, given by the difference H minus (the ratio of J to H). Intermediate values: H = 1.452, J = 1.365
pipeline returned 0.5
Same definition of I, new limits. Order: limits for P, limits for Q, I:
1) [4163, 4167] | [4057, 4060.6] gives -0.2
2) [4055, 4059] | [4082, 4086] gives 0.0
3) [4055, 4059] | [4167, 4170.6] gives 0.4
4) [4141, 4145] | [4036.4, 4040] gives -0.4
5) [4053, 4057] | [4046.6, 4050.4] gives -0.3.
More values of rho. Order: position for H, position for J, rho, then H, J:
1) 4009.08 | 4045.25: 0.7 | 1.66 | 1.528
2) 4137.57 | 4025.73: 0.5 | 1.458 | 1.434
